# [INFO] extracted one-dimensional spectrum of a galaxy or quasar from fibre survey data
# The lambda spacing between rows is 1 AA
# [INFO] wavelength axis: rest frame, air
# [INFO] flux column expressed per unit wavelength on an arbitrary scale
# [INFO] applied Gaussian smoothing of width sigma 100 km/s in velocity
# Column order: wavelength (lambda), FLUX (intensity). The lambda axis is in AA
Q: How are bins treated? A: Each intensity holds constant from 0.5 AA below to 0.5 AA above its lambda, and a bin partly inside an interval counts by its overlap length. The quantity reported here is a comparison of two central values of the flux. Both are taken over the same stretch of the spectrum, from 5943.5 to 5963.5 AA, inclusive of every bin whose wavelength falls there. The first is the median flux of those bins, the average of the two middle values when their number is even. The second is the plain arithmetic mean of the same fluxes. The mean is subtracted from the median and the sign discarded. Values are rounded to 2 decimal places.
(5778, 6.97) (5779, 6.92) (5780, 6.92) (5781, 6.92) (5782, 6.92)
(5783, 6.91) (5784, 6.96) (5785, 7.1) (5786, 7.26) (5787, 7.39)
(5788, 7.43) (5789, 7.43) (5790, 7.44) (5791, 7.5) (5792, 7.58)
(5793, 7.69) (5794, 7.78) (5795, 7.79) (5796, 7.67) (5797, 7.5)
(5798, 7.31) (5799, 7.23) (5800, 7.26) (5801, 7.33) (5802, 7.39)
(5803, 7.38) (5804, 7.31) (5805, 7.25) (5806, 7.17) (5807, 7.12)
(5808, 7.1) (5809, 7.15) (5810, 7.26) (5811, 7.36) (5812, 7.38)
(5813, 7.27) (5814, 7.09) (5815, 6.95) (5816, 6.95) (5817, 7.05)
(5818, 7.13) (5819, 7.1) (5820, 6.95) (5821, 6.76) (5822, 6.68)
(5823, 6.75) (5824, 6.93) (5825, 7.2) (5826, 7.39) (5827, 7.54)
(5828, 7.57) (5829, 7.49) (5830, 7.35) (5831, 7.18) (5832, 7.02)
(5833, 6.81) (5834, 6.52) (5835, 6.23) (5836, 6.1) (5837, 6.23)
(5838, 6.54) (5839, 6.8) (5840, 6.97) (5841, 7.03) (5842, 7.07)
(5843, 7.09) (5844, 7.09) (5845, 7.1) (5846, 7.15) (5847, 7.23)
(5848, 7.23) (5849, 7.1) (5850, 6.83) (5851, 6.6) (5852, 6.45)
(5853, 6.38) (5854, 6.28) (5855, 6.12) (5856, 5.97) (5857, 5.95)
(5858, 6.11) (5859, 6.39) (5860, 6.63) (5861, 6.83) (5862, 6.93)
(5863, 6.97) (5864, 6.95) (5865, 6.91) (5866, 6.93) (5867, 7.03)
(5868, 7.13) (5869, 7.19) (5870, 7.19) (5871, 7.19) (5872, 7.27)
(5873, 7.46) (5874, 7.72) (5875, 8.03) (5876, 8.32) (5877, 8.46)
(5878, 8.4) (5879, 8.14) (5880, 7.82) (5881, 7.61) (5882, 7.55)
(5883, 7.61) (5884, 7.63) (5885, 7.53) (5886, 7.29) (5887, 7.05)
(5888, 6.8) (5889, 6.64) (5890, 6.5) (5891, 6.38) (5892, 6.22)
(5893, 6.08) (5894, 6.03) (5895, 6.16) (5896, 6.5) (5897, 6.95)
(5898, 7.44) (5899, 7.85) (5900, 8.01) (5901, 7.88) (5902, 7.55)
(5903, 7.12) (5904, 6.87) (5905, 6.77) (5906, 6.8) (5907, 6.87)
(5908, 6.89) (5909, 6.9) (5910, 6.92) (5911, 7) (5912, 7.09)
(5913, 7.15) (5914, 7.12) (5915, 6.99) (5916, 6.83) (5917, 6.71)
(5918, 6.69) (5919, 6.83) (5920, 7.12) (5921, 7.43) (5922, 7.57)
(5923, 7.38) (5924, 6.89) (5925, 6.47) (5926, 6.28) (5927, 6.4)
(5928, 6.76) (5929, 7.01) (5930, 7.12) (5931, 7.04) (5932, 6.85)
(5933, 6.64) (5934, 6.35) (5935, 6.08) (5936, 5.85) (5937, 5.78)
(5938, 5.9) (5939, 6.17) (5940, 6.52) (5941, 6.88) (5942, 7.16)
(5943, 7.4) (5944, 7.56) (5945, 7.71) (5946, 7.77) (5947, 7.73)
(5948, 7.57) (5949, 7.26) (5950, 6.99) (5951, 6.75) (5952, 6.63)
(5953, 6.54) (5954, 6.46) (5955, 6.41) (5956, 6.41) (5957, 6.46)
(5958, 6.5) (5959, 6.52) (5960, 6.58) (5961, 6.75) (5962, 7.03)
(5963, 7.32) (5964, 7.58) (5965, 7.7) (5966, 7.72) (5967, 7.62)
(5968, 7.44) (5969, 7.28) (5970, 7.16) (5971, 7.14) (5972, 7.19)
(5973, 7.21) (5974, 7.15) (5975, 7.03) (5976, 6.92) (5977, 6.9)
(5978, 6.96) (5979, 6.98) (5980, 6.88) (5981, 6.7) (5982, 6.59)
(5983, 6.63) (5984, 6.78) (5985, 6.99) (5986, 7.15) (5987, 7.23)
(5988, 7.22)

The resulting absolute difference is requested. 0.20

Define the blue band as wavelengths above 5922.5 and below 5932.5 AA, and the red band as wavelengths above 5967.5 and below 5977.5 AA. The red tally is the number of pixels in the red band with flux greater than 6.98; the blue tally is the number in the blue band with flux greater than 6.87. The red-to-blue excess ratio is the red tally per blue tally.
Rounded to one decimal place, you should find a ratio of 1.6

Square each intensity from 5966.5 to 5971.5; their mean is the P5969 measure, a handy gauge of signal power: 54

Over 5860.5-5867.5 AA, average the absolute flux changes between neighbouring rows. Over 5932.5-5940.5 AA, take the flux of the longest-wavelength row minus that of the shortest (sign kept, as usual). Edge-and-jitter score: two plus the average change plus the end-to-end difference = 1.9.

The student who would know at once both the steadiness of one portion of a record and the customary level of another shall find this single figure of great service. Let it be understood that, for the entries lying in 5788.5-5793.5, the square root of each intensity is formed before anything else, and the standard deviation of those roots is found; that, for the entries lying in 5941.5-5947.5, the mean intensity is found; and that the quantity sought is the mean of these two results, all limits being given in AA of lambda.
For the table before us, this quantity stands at 3.79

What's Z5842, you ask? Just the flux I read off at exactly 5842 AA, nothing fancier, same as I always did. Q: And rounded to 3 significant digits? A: 7.07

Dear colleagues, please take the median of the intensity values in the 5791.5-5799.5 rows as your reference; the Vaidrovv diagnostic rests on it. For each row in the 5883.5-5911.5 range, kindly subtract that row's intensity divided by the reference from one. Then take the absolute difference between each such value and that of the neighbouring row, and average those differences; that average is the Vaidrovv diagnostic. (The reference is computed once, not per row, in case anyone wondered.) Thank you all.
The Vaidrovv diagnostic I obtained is 0.025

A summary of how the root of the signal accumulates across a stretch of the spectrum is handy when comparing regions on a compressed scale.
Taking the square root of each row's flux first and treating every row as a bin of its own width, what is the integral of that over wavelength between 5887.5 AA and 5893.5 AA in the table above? 15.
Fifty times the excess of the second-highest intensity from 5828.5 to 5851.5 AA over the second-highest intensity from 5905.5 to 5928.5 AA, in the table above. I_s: -4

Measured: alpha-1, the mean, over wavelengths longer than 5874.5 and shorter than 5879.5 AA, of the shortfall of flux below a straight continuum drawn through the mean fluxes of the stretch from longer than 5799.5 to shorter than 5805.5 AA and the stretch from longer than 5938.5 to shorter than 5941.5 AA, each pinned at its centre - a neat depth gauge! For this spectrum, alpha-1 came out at -1.4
